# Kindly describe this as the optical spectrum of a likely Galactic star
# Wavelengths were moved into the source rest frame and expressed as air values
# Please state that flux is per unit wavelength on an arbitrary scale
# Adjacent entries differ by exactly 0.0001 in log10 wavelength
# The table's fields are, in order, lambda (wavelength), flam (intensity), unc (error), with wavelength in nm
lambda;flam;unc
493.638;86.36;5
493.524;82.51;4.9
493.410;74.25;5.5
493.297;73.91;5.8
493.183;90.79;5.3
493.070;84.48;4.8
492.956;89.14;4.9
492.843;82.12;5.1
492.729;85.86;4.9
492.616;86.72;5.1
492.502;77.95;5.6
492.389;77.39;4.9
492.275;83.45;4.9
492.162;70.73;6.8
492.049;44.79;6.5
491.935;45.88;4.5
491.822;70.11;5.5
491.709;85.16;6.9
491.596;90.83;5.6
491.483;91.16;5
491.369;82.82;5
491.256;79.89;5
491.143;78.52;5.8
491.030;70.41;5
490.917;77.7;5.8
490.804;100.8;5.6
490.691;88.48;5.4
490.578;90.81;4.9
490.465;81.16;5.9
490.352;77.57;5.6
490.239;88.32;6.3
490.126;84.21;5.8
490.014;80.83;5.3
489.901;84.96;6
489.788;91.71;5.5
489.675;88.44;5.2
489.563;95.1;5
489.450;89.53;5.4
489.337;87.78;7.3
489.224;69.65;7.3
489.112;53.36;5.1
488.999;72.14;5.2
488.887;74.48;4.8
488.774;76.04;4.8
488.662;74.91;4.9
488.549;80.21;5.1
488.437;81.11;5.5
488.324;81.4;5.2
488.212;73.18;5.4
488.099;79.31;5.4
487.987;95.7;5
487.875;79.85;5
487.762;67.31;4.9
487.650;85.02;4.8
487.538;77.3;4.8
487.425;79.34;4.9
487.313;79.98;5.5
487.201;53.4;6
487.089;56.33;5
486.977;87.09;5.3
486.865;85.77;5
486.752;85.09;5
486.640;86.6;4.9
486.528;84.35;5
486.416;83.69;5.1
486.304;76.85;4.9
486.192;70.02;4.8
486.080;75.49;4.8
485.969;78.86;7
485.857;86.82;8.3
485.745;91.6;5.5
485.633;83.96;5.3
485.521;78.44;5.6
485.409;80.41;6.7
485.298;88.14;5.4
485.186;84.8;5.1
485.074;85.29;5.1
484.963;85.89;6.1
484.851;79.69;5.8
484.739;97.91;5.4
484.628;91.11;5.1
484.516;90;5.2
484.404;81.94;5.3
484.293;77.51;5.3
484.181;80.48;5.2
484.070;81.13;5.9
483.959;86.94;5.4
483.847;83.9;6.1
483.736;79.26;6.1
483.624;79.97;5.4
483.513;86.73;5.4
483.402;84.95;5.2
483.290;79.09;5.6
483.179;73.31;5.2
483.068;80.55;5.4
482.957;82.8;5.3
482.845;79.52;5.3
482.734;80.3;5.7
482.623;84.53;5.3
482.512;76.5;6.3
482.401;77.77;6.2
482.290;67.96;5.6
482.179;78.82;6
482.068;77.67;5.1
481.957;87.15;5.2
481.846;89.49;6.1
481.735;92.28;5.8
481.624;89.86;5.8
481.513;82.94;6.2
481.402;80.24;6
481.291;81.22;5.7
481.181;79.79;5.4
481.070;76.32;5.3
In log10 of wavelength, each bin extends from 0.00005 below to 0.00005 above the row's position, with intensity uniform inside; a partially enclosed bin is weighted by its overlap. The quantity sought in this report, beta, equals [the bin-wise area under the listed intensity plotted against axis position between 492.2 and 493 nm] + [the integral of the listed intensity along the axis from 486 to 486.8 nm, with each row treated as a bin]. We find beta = 131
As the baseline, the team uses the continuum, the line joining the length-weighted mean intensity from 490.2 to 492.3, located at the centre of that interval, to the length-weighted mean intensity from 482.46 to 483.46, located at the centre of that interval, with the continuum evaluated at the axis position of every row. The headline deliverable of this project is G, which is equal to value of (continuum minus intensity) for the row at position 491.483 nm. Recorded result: -12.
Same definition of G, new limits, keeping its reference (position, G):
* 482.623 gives -4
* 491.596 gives -12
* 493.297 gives 4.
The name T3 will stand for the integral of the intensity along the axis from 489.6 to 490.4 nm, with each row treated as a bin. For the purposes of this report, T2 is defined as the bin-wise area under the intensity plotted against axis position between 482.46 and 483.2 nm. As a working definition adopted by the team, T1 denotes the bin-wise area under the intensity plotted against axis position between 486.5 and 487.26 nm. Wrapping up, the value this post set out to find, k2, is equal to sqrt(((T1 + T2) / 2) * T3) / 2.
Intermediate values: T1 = 58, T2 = 59.2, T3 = 68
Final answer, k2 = 31.7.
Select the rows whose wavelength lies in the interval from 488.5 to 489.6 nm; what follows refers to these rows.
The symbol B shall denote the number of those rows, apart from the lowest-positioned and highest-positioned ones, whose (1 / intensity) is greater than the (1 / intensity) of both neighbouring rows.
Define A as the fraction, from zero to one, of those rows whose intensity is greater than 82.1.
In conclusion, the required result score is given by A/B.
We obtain 0.15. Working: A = 0.30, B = 2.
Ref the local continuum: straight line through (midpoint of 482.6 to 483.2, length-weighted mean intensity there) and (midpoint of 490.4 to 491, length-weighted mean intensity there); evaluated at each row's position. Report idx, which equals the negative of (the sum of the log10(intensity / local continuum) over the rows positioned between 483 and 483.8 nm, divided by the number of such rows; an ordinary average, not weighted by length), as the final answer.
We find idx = 0.002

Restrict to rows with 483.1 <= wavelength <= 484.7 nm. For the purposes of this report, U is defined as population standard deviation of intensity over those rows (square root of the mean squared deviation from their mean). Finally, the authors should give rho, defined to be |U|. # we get 5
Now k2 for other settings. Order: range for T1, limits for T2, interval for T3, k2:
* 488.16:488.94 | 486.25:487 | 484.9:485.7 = 32.2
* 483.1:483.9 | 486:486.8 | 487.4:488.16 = 31.4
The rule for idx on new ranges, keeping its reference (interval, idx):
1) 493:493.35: 0.031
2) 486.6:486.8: -0.012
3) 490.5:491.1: 0.010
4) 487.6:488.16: 0.019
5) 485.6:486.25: 0.011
